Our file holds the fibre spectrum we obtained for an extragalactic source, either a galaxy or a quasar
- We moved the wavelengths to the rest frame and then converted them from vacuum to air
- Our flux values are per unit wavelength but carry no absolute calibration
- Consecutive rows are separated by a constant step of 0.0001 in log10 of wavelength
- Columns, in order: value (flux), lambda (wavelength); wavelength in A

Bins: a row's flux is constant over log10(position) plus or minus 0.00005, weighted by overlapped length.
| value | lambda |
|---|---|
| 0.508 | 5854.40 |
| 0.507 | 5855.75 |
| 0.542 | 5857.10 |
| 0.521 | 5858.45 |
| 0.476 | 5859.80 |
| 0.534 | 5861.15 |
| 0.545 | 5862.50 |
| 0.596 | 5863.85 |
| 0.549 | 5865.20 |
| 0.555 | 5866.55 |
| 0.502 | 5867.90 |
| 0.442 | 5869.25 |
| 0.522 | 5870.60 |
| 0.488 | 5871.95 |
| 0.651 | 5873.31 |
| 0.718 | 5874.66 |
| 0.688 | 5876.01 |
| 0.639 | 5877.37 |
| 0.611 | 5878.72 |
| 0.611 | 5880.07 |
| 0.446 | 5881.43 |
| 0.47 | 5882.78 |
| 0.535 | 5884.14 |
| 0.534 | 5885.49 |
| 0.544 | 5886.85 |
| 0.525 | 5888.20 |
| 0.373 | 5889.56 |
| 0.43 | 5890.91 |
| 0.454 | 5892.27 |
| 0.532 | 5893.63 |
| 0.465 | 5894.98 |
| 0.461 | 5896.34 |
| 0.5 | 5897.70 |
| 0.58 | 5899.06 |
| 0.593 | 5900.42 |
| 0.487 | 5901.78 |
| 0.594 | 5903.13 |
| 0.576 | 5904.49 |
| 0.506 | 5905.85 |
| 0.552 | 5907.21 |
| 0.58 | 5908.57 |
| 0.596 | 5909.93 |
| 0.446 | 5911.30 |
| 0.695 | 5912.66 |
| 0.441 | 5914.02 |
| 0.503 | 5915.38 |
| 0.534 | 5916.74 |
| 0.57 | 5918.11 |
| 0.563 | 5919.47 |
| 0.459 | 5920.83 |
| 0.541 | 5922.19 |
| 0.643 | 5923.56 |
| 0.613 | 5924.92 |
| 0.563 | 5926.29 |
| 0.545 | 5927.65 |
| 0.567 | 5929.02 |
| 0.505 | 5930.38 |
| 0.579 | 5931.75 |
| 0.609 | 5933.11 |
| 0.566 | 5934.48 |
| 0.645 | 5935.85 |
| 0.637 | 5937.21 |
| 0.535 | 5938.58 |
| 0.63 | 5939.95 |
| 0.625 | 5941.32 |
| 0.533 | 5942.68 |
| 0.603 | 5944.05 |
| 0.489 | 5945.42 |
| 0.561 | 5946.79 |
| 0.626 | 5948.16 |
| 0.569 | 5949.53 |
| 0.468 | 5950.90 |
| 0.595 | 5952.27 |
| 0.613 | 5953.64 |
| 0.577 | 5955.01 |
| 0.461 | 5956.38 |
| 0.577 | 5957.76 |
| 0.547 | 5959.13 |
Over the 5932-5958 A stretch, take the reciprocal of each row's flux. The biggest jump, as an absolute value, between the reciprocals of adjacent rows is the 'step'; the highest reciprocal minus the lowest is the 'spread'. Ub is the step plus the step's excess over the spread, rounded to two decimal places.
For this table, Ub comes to 0.29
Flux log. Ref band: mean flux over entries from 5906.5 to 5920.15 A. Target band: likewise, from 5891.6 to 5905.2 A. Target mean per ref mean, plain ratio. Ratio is 0.96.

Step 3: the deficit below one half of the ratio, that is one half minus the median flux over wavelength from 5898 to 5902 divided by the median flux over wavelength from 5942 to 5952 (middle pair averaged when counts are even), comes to -0.53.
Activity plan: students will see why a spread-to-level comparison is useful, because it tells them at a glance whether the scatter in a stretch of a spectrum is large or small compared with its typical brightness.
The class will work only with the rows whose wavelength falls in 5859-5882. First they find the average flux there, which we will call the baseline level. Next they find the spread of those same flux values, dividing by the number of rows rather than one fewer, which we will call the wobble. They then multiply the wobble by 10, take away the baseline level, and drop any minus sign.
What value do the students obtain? 0.231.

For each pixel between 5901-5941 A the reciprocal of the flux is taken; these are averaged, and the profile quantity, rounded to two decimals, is 1.80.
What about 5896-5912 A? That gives 1.87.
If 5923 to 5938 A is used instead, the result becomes 1.71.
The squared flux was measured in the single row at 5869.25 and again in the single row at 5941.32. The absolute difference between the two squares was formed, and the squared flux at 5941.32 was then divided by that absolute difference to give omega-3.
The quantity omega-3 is 2.0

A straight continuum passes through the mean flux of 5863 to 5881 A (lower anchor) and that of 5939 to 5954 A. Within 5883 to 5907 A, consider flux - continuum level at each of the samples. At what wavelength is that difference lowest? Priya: 5889.56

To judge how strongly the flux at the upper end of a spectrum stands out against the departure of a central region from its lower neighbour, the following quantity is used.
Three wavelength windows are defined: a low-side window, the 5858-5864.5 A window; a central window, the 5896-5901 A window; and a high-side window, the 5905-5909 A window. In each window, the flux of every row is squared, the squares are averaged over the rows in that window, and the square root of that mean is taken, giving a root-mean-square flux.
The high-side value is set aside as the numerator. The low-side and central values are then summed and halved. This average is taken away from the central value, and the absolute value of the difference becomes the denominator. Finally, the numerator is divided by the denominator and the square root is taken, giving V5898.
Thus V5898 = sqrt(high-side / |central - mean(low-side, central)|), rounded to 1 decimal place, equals 45.8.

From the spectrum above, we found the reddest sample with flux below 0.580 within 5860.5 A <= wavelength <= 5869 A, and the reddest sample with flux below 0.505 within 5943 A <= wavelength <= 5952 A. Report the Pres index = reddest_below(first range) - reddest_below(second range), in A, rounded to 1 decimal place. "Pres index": -83.0 A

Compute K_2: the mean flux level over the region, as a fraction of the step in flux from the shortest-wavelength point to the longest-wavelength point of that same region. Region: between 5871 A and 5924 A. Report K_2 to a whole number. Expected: 3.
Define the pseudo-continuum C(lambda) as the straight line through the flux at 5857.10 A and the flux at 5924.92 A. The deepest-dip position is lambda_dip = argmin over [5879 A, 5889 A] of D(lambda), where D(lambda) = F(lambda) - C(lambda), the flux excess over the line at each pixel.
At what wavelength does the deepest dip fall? 5881.43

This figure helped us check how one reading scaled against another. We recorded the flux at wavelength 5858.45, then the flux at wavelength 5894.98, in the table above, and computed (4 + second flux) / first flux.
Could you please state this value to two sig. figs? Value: 8.6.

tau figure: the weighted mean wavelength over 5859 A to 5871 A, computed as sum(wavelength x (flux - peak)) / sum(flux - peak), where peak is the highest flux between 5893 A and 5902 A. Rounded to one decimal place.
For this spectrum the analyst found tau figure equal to 5865.7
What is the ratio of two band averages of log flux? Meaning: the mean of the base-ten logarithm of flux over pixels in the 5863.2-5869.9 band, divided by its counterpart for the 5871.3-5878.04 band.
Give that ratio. 1.40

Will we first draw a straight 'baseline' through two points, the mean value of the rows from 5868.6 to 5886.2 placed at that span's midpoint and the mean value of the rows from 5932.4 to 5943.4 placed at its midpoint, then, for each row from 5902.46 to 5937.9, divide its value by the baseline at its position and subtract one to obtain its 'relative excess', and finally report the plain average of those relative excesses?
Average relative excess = -0.044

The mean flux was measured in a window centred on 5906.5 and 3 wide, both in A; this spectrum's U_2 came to 0.53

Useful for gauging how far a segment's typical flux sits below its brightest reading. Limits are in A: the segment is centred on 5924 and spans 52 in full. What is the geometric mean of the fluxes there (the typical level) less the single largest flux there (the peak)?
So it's -0.133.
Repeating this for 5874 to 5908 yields -0.187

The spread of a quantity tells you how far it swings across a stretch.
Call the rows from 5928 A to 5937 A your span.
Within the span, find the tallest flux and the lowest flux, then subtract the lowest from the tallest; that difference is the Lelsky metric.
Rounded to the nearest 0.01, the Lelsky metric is 0.14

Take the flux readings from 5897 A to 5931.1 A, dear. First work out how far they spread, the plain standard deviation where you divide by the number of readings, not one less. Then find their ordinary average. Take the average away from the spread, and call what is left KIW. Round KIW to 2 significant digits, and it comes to -0.49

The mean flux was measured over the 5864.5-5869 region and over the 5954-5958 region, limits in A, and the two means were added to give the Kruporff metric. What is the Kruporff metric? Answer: 1.07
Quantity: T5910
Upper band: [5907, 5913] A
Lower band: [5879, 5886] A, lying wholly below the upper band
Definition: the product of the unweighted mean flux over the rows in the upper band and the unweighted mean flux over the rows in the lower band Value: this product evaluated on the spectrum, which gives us 0.30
